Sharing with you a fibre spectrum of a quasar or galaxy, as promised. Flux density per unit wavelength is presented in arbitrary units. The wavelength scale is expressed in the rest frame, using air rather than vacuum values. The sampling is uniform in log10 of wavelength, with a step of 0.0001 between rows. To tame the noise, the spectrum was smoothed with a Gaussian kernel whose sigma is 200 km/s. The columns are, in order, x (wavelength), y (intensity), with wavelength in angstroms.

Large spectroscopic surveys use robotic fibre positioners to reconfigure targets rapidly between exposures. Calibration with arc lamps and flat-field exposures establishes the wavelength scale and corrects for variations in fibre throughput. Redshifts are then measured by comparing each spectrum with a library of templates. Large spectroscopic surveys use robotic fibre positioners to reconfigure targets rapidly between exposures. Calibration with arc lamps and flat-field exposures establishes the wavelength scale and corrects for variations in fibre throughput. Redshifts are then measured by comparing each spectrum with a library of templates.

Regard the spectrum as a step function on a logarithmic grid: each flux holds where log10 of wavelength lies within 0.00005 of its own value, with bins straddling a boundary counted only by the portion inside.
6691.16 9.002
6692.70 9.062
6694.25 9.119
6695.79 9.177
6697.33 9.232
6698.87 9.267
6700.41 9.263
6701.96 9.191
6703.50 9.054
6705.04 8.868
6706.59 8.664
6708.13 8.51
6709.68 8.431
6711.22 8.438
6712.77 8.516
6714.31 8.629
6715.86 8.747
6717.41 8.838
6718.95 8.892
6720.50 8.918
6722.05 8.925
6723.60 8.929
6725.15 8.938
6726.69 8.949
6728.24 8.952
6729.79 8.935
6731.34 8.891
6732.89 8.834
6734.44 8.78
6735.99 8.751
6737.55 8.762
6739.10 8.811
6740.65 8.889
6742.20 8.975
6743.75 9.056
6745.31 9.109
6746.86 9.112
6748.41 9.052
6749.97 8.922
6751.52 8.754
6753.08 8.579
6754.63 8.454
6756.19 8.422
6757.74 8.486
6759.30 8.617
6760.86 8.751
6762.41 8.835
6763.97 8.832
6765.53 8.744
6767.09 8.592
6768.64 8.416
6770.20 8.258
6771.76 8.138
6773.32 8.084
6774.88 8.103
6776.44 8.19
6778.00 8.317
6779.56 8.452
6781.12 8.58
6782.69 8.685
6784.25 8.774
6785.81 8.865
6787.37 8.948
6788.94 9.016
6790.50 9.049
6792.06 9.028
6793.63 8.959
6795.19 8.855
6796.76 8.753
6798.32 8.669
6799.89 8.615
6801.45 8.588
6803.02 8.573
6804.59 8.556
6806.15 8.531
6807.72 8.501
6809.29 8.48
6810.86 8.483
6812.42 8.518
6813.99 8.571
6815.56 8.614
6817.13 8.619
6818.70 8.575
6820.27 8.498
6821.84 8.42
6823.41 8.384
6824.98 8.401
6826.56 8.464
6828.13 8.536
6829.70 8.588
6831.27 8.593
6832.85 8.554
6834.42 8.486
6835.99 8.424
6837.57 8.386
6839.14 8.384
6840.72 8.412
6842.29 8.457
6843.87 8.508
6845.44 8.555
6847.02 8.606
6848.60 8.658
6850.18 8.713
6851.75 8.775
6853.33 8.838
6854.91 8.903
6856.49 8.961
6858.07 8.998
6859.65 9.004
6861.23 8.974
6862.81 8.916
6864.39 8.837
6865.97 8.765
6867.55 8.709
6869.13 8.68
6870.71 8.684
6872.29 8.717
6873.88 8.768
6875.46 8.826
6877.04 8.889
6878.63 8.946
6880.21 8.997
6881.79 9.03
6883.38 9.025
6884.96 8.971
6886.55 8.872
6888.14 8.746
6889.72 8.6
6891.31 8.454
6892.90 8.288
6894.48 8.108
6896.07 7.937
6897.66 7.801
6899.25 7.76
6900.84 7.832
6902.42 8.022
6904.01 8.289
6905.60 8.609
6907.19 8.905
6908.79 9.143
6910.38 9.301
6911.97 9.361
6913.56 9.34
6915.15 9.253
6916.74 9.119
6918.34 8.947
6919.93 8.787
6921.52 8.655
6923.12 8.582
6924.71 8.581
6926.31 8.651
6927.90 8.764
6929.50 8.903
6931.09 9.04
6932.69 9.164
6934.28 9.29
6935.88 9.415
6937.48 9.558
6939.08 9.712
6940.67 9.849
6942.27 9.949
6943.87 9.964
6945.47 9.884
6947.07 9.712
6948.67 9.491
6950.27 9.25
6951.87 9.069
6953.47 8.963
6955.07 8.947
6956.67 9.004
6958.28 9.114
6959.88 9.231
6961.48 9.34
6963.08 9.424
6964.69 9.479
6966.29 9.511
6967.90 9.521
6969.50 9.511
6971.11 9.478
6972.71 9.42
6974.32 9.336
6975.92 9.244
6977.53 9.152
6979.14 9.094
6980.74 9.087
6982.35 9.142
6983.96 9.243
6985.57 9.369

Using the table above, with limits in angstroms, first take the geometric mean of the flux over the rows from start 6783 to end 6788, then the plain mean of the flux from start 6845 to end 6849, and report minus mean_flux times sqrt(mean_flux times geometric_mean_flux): -75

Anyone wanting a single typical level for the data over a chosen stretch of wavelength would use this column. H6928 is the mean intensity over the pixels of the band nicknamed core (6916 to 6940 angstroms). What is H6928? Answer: 9.0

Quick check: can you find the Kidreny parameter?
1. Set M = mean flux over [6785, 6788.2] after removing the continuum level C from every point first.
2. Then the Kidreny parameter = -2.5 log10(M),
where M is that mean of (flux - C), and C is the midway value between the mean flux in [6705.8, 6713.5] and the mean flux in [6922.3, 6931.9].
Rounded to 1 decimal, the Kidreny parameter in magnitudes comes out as 1.4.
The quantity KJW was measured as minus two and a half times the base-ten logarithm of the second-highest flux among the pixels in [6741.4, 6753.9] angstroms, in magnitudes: -2.40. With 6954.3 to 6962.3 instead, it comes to -2.41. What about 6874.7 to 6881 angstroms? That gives -2.38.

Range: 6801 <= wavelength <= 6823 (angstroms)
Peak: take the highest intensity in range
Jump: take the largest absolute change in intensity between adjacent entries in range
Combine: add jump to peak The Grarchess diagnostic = 8.7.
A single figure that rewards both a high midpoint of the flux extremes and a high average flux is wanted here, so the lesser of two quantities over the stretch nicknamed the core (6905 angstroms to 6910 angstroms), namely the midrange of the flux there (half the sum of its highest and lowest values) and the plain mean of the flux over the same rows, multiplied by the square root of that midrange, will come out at 26.4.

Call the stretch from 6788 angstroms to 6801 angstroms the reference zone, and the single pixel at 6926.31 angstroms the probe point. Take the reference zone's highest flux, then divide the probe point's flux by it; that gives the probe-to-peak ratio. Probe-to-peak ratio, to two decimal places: 0.96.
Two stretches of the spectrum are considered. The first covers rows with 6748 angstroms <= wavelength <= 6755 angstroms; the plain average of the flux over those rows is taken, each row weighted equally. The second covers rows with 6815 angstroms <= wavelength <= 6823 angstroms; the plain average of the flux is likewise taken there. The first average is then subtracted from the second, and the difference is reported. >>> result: -0.2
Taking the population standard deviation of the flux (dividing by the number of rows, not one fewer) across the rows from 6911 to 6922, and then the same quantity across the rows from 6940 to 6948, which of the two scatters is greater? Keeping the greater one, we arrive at 0.26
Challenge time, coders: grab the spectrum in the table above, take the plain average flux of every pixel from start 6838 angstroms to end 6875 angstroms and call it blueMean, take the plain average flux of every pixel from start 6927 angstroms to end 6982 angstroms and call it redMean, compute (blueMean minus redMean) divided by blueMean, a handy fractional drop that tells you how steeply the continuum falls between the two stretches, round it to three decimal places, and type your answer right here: -0.071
